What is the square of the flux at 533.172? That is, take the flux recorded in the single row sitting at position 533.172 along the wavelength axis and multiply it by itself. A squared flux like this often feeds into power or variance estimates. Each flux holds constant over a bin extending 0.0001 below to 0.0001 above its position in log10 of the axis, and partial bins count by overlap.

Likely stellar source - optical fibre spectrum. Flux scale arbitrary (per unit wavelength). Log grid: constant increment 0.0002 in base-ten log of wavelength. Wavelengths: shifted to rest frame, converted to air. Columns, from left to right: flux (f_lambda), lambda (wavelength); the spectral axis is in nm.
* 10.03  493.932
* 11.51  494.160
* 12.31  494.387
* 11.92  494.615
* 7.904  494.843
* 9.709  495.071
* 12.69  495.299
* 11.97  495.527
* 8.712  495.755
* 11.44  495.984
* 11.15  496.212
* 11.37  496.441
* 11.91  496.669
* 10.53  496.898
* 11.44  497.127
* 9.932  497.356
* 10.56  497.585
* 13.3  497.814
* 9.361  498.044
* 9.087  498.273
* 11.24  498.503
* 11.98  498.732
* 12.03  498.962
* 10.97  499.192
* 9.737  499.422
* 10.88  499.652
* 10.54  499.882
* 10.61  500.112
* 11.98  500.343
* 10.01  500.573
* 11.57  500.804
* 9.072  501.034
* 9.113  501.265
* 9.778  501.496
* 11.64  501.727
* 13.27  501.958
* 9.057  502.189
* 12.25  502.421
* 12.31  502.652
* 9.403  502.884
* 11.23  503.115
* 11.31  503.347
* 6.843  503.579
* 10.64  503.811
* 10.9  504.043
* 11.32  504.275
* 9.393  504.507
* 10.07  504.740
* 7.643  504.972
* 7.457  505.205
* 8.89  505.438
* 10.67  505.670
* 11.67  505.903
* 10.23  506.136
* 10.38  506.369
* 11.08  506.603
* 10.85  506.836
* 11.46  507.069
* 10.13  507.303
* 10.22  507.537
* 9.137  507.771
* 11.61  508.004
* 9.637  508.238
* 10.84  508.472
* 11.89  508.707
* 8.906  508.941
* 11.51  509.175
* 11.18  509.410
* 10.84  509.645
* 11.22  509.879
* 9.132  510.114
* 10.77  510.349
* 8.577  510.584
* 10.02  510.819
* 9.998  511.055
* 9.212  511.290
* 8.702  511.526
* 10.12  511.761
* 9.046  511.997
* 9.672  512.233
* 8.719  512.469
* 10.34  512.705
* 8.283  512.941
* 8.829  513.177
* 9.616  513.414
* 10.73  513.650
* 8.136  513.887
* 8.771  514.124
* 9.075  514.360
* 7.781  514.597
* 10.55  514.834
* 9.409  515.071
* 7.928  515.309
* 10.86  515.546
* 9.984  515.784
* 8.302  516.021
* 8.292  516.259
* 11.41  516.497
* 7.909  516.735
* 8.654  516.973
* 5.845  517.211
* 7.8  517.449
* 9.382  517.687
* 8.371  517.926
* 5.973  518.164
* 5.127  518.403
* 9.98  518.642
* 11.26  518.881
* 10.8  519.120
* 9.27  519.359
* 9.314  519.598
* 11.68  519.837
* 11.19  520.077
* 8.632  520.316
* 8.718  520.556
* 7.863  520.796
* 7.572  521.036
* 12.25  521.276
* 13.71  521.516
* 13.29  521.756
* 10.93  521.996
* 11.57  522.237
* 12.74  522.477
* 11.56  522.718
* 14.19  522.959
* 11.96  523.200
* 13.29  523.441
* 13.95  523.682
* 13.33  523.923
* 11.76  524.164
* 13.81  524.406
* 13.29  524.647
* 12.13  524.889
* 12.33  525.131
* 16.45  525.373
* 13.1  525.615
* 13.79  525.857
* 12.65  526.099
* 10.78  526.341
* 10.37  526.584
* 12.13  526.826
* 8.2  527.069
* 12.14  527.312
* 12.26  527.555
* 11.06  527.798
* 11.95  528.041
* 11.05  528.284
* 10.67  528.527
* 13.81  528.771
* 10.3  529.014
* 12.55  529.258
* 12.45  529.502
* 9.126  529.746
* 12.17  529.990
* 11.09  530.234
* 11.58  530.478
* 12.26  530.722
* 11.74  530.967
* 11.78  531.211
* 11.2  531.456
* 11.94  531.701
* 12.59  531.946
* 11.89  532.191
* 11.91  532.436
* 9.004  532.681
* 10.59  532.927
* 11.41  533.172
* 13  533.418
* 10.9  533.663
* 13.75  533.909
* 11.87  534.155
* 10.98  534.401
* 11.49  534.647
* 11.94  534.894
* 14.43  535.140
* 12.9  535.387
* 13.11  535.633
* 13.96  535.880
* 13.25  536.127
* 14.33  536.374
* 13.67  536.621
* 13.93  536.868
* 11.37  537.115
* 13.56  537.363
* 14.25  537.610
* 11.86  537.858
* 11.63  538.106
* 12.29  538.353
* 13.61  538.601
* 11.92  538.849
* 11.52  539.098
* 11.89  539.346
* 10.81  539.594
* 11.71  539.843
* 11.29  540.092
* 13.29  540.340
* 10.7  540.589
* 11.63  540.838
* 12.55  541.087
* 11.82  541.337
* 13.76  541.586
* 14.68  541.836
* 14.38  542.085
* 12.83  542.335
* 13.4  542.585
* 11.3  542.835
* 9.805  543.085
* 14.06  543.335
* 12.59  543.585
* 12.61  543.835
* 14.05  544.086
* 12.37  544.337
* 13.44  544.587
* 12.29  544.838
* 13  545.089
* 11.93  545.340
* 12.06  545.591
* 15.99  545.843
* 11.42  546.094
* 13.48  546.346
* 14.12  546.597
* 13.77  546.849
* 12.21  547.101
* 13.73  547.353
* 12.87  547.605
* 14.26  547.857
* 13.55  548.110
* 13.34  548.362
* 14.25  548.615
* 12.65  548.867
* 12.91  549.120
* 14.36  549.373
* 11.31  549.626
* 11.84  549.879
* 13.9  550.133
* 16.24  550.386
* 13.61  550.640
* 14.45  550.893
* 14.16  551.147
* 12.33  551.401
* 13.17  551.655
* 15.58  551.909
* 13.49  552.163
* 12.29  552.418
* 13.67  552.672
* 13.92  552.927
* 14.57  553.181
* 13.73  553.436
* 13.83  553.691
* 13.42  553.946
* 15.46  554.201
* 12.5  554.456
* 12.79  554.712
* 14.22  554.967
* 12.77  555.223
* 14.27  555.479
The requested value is 130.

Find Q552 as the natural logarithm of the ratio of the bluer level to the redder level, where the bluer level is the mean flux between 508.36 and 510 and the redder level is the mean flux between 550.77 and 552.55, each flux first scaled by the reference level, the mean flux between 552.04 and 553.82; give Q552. -0.22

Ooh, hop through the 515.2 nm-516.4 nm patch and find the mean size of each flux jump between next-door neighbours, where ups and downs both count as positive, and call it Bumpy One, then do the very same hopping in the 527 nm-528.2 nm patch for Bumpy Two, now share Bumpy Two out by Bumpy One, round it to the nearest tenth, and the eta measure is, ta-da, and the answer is 1.1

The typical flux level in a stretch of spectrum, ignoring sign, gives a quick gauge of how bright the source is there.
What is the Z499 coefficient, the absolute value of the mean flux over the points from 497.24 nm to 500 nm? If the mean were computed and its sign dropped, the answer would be 10.8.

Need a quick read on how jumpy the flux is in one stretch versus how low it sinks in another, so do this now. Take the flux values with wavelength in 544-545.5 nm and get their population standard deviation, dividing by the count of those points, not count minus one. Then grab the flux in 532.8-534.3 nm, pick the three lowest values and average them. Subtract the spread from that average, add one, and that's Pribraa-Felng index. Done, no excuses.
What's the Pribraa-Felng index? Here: 11.2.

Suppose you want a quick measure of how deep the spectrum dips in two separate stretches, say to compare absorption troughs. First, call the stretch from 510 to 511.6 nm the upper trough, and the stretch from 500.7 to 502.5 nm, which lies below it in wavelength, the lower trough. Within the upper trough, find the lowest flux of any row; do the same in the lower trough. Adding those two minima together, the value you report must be 18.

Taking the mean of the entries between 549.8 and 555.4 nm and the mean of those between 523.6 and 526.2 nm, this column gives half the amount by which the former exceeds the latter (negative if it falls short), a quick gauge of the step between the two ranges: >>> 0.2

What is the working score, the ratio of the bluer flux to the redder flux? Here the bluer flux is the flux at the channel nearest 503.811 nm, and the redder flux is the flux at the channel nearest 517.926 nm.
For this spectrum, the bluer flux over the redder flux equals 1.27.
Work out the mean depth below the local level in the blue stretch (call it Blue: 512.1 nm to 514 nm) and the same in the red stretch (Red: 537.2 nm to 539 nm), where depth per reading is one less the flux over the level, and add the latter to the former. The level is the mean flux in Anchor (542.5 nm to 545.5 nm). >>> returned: 0.25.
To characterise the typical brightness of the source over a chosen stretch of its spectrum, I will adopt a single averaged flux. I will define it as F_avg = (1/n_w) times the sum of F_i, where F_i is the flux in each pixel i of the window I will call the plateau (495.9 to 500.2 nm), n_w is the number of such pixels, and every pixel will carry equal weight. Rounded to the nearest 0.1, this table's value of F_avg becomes 11.0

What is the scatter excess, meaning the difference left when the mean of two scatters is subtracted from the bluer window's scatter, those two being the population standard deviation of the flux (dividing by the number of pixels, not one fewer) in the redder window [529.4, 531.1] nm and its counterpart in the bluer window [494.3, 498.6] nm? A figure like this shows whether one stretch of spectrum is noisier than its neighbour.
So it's 0.17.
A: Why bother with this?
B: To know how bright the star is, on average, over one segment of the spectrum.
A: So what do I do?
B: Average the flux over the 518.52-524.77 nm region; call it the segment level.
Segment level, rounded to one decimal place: 11.5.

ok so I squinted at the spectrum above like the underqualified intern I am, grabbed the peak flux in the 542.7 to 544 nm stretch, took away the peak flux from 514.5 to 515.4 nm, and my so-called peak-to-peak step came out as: 3.5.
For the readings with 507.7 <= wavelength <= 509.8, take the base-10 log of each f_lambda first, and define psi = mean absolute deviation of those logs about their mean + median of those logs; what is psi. 1.07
